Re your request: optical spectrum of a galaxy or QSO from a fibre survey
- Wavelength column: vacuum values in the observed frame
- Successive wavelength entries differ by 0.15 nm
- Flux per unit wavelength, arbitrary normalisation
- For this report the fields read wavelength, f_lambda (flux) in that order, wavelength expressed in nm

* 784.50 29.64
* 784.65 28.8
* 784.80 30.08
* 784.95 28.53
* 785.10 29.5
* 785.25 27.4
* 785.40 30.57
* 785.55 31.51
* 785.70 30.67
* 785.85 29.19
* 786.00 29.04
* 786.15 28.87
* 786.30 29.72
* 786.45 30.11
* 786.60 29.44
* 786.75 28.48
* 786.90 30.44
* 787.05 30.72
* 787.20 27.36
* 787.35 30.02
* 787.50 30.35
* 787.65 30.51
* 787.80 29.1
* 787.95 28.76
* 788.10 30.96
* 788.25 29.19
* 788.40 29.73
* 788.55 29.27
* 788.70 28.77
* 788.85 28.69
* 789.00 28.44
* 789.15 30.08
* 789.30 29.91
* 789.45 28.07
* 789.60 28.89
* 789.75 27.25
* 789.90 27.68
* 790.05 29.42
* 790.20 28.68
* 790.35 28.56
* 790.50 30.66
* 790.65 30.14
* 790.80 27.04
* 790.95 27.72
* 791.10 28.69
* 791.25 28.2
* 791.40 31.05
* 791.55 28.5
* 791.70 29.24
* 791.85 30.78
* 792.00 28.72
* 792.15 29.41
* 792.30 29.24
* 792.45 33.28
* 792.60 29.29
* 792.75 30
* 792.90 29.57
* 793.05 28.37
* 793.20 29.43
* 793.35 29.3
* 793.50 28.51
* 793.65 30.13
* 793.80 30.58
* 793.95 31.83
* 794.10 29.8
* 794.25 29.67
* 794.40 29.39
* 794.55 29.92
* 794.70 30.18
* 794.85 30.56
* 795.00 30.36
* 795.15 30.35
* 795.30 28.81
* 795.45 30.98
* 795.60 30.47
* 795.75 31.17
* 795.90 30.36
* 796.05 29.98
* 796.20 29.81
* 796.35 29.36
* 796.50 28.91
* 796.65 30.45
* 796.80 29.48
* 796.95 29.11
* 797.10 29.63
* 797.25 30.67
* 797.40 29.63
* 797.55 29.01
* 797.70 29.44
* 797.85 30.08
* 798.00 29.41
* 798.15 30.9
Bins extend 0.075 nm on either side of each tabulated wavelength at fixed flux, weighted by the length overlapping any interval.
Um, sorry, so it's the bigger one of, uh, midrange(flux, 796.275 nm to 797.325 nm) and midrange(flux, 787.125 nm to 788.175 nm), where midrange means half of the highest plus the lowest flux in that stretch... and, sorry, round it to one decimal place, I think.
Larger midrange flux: 29.8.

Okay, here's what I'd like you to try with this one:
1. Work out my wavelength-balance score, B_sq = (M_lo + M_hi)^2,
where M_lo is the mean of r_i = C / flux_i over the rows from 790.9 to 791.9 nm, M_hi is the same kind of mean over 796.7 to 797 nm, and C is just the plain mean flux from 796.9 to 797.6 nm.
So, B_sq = 4.11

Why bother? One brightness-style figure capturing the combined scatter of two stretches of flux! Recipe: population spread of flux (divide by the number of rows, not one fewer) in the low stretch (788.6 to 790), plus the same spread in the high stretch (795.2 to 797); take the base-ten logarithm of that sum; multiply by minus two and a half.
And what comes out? -0.54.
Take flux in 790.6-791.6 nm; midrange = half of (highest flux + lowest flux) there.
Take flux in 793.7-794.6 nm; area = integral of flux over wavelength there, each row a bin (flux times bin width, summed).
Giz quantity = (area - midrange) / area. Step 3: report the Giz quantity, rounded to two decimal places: -0.07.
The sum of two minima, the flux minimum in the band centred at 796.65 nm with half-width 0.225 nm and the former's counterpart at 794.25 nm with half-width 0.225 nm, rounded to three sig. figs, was 58.3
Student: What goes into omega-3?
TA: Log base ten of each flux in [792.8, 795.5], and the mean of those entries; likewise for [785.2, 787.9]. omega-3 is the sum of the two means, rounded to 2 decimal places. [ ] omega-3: 2.95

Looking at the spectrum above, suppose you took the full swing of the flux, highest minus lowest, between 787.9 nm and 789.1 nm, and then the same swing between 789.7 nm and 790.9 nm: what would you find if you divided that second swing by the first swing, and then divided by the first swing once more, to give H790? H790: 0.57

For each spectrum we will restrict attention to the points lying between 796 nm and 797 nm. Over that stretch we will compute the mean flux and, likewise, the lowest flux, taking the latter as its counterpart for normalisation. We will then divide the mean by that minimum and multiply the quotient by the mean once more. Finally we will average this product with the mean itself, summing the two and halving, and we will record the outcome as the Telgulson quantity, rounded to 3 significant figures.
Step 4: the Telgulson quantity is 29.9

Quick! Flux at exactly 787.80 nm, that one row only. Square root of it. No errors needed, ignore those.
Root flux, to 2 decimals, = 5.39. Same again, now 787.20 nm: 5.23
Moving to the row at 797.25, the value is 5.54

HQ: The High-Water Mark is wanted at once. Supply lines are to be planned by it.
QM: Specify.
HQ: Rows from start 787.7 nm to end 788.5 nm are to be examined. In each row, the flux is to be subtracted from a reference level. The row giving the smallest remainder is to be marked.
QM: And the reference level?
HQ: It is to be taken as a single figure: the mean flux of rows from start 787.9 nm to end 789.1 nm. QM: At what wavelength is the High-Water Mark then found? 788.10 nm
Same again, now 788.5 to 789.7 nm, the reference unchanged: 789.15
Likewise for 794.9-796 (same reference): 795.75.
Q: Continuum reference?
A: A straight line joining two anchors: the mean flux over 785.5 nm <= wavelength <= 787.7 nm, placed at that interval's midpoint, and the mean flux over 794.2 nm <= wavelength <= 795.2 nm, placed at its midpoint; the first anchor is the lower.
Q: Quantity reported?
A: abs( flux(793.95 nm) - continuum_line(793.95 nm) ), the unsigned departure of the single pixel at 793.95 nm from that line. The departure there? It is 1.8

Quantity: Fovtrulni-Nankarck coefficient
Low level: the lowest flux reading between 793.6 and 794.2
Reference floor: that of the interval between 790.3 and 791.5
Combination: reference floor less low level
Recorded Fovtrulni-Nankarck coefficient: -2.8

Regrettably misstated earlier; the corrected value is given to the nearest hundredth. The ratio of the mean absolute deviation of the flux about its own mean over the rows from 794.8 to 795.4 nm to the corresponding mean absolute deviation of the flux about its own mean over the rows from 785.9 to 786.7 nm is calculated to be 1.57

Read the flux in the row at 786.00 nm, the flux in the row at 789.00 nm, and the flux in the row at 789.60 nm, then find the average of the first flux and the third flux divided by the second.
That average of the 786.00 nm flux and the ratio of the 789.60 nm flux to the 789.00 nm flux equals 15.0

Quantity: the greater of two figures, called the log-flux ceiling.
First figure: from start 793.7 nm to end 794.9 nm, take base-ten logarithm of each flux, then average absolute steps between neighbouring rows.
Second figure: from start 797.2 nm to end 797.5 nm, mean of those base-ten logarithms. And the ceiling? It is 1.48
